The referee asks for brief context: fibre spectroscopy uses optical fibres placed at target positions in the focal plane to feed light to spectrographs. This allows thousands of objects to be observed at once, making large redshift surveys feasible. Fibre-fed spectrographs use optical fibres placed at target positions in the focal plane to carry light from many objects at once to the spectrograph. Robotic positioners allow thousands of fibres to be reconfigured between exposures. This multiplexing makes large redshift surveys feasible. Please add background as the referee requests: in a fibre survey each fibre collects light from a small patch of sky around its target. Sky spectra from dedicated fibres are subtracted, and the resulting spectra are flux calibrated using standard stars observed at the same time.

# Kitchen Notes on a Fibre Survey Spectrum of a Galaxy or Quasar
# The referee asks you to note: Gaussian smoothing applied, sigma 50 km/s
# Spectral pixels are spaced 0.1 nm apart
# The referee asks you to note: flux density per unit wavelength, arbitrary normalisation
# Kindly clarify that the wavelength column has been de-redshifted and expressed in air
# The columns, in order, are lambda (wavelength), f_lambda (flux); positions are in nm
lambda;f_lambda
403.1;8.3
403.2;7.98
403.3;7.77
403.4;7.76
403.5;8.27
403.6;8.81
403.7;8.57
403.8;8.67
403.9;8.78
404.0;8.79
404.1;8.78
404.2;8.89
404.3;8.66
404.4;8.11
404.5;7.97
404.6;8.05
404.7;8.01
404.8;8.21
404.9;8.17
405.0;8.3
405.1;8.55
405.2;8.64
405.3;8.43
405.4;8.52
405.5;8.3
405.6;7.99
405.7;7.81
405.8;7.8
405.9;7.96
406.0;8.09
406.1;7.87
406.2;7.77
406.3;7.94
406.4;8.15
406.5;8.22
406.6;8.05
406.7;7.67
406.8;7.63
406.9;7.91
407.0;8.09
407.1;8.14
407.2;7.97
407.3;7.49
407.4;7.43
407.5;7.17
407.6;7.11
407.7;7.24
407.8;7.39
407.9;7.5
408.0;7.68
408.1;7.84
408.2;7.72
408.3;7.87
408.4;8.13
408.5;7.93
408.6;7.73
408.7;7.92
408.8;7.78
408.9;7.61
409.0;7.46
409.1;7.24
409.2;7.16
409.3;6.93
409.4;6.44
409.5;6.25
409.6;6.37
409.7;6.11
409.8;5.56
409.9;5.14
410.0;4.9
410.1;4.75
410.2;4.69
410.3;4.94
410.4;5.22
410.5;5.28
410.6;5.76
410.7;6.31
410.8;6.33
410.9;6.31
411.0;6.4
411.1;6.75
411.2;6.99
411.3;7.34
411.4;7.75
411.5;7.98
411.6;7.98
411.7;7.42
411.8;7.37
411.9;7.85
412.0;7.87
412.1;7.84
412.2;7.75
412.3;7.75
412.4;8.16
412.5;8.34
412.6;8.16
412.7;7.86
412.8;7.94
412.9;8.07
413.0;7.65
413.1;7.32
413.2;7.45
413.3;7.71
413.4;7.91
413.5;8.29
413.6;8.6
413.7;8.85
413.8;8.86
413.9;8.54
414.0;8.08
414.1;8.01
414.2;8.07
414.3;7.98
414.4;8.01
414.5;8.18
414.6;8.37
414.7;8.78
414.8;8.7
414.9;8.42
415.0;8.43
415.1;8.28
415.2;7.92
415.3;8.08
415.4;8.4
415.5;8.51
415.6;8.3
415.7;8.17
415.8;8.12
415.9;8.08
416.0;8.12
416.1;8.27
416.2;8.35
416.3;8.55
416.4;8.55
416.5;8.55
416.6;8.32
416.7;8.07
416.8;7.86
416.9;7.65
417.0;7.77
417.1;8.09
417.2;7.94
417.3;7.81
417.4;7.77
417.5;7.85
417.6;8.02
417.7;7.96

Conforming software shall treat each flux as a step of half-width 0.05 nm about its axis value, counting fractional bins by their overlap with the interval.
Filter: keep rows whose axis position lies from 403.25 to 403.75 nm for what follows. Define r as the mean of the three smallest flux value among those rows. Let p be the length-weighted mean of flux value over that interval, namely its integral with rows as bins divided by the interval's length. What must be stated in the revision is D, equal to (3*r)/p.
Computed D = 2.89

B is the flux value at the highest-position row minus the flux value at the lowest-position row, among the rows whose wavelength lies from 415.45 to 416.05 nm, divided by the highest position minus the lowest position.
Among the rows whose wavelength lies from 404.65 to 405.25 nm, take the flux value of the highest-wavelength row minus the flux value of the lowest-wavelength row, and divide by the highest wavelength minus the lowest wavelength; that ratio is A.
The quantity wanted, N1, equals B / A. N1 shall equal -0.6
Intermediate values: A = 1.3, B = -0.78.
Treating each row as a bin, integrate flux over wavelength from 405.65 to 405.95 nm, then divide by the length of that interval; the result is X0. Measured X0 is 7.9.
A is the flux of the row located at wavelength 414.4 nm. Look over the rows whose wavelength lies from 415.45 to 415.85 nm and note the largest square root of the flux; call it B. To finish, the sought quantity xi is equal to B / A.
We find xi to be 0.364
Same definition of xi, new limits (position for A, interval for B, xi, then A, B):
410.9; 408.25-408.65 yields 0.452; 6.31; 2.85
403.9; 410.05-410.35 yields 0.253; 8.78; 2.22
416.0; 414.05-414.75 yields 0.365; 8.12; 2.96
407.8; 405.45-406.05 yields 0.390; 7.39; 2.88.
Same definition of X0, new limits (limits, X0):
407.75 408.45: 7.7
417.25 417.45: 7.8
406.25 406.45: 8.0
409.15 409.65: 6.6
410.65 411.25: 6.5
